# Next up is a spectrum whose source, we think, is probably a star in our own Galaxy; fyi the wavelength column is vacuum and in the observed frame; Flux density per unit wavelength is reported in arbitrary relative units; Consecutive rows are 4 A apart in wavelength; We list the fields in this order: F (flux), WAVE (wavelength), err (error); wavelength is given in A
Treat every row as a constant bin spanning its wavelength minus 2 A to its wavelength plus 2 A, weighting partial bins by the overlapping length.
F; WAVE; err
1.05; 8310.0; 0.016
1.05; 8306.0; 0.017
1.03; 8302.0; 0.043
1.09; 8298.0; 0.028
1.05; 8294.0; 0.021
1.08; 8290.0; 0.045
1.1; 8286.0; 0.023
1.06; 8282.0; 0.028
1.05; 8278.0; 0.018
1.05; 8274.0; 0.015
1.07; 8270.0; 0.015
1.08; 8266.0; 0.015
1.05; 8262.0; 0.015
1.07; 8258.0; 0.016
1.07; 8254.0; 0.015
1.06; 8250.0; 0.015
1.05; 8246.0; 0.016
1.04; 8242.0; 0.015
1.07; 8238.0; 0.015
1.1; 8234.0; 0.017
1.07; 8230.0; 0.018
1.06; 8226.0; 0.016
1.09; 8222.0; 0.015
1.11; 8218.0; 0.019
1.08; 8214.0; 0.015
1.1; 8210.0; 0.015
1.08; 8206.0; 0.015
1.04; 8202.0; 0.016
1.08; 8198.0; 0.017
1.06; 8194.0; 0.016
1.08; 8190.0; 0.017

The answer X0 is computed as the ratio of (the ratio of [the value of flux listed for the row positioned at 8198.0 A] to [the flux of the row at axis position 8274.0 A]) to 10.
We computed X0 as 0.103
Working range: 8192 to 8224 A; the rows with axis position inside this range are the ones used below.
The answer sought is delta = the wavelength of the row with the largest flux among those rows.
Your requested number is 8218.0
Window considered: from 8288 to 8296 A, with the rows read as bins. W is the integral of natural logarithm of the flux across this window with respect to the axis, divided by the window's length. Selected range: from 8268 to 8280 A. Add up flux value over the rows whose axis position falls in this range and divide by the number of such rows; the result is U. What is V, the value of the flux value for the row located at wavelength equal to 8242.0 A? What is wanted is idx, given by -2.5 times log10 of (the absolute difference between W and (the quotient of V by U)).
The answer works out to 0.089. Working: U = 1.06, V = 1.04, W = 0.063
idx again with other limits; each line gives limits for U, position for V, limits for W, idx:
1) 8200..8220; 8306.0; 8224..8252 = 0.104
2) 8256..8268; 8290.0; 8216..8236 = 0.079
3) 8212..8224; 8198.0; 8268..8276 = 0.079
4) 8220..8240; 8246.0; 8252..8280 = 0.099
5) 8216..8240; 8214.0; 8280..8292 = 0.090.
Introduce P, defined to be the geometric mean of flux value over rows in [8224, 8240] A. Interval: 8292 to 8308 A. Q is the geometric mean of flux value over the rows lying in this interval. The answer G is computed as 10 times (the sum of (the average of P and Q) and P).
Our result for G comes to 21.4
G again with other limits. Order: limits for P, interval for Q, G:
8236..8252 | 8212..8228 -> 21.2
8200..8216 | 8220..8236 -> 21.5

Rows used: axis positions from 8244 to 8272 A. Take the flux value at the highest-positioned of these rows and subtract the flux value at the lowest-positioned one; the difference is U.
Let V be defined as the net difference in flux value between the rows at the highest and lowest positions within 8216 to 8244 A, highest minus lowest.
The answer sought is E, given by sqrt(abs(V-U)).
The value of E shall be 0.30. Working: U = 0.02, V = -0.070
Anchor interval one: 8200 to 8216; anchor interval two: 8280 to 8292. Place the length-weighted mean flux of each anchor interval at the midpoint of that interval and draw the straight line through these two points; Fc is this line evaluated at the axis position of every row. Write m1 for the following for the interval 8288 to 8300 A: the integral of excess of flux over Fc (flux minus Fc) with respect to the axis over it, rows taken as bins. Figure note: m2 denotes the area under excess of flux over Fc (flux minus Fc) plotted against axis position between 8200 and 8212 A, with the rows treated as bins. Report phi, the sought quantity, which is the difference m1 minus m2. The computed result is -0.07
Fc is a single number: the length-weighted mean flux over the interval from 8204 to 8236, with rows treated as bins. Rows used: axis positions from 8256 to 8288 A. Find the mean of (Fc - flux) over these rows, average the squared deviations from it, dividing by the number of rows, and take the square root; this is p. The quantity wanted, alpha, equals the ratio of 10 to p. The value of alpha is 605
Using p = 0.017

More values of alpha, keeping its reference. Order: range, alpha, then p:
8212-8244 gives 475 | 0.021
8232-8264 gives 579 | 0.017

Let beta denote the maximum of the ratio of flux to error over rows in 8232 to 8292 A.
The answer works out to 72.0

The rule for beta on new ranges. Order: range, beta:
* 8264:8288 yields 72.0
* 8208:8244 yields 73.3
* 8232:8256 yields 71.3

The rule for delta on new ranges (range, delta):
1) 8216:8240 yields 8218.0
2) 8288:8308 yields 8298.0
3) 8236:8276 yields 8266.0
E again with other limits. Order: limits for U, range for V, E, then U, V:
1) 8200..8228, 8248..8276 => 0.17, 0.02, -0.010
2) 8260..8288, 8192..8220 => 0.00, 0.05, 0.050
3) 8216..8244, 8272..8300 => 0.33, -0.07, 0.040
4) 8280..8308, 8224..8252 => 0.10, -0.01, 0.000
